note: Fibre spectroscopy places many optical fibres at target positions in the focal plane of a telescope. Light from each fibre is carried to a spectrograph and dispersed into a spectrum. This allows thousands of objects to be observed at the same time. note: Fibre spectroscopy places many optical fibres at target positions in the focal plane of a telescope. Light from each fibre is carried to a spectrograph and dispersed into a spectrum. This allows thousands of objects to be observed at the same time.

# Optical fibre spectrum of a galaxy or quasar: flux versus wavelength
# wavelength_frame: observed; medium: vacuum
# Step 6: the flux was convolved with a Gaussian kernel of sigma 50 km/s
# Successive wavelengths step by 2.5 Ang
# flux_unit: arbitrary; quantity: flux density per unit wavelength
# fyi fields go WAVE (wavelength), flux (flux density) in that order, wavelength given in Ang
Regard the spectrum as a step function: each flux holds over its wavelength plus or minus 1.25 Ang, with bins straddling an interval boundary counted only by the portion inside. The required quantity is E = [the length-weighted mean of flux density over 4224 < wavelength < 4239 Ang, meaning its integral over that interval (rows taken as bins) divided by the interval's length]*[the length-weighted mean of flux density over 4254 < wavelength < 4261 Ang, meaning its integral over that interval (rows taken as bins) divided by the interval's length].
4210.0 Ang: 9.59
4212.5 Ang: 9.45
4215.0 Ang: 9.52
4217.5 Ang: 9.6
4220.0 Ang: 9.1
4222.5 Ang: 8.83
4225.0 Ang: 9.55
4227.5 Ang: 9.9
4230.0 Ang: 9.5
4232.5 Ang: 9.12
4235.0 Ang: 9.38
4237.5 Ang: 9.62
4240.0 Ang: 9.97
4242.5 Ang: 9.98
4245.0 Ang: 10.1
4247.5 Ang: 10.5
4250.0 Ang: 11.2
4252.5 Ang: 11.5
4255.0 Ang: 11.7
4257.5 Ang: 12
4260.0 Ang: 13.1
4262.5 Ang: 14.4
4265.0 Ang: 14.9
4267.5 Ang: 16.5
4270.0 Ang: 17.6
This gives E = 117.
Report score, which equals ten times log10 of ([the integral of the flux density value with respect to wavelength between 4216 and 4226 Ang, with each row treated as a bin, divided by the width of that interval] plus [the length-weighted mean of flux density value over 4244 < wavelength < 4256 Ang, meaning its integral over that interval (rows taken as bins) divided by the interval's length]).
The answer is 13.1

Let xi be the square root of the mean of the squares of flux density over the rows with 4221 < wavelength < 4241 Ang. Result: 9.5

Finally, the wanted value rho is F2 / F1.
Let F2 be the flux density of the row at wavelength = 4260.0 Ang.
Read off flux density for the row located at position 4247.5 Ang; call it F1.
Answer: 1.2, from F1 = 10.5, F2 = 13.1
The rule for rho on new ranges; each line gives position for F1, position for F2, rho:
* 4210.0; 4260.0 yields 1.4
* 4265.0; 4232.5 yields 0.6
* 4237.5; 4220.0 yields 0.9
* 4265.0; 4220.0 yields 0.6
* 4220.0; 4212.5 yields 1.0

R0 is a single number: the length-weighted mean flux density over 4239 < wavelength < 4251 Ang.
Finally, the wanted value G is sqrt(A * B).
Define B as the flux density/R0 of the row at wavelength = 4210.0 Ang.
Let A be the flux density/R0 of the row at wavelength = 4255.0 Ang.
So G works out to 1.02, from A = 1.13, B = 0.93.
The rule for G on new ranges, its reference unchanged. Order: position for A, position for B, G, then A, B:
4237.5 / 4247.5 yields 0.97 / 0.93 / 1.02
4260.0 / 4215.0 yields 1.08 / 1.27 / 0.92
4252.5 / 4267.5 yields 1.33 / 1.11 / 1.60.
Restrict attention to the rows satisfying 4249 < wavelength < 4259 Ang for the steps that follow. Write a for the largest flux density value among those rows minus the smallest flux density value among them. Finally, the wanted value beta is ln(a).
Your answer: -0.22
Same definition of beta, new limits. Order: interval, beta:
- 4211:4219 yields -1.90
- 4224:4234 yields -0.25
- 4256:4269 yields 1.50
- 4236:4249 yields -0.13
